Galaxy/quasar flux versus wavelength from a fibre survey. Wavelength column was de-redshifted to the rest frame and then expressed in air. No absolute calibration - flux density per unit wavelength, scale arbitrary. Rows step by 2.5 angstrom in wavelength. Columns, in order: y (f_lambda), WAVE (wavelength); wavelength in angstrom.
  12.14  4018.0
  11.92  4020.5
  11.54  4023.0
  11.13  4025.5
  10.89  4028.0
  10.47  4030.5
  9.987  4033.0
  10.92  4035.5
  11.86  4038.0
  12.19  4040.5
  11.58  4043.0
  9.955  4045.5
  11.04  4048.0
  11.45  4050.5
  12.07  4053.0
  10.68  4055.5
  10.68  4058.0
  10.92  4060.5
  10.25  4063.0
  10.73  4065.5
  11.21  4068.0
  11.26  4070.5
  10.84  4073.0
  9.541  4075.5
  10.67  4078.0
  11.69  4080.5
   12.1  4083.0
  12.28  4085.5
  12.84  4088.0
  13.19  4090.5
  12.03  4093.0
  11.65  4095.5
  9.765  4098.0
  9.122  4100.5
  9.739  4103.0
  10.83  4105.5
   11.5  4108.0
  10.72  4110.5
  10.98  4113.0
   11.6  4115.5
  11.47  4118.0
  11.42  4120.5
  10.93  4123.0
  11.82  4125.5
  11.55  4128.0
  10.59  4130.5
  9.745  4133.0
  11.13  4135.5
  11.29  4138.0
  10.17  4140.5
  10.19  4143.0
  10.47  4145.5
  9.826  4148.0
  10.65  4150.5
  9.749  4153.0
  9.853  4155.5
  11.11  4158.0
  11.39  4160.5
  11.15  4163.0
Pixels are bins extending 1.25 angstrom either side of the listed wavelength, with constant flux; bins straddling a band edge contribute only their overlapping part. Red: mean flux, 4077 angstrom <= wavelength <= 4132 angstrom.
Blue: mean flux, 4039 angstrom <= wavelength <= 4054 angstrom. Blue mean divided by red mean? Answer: 1.01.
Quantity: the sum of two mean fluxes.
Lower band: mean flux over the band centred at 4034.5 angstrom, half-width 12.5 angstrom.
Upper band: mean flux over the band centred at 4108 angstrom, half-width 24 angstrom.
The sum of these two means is 22.3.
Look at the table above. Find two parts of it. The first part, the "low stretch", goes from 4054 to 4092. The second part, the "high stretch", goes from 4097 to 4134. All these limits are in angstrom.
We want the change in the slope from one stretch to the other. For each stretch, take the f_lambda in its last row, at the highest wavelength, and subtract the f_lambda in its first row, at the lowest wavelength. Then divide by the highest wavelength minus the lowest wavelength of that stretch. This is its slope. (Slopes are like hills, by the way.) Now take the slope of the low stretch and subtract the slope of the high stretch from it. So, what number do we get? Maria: 0.07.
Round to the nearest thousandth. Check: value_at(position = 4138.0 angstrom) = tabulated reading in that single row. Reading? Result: 11.290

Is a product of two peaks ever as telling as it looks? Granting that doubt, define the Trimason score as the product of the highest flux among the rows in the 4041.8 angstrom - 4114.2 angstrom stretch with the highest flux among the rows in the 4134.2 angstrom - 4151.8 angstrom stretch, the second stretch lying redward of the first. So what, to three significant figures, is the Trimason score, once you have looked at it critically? 149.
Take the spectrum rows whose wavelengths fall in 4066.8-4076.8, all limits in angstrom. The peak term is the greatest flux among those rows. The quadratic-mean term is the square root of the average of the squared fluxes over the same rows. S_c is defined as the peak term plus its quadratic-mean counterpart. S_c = 22.0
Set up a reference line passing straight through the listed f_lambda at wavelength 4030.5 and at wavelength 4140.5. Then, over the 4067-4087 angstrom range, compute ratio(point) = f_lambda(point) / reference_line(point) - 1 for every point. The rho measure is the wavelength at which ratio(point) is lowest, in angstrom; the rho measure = 4075.5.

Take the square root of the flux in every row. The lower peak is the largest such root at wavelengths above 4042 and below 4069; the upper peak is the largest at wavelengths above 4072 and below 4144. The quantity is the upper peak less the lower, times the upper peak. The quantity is 0.57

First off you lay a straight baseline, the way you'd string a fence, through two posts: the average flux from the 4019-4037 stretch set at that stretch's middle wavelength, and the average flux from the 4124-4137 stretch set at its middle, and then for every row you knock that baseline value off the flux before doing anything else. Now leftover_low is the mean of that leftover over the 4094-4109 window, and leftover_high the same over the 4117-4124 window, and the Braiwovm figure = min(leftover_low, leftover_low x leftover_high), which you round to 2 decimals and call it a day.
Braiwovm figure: -0.54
